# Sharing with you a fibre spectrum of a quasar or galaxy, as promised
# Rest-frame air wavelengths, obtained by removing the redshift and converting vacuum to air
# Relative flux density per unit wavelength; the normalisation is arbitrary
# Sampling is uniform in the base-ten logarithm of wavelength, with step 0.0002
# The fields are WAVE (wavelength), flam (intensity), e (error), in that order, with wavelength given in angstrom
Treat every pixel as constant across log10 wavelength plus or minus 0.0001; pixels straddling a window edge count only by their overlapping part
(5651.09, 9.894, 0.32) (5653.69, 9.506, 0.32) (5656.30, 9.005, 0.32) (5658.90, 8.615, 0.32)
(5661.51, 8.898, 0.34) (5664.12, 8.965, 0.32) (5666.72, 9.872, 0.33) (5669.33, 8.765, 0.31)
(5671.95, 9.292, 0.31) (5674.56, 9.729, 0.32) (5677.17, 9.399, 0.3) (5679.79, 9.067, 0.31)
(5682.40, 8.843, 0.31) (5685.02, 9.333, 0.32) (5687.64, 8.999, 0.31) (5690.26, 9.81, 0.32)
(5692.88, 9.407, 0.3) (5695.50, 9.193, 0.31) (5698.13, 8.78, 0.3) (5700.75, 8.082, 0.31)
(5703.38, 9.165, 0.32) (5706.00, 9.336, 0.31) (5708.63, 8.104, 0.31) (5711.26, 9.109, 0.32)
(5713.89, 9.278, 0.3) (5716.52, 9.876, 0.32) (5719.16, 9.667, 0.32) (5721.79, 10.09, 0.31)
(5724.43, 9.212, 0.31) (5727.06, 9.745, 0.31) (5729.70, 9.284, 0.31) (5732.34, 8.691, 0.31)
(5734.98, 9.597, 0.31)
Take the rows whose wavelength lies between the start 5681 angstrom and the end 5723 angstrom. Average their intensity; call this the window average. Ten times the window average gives 91.9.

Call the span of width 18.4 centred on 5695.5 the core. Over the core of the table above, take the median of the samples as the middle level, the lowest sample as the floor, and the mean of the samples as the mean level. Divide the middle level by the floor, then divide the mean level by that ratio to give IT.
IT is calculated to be 7.99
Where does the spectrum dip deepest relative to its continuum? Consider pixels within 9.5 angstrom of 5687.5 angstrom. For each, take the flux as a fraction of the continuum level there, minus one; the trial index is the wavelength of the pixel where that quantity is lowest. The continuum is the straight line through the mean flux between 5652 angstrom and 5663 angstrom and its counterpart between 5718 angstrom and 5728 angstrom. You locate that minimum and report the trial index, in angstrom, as 5682.40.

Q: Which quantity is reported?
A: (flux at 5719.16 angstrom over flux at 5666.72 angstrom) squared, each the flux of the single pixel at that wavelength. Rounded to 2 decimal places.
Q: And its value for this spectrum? 0.96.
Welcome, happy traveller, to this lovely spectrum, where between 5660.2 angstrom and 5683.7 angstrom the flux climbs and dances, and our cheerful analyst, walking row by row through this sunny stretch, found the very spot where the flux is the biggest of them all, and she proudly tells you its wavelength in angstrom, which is 5666.72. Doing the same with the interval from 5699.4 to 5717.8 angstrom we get 5716.52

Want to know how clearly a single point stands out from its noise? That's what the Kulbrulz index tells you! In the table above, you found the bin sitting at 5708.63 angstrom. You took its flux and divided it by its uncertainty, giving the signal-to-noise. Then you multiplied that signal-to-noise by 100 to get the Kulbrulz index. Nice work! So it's 2614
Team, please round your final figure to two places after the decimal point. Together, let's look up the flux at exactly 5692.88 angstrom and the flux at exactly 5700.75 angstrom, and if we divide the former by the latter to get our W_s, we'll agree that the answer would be 1.16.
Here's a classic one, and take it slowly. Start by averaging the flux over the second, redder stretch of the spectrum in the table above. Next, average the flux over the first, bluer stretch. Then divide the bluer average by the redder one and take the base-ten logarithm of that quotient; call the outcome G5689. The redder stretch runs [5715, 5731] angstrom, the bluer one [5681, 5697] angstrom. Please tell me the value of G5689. -0.018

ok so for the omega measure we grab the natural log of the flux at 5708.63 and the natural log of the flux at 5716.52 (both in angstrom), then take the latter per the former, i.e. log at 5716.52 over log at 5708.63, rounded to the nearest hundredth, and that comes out 1.09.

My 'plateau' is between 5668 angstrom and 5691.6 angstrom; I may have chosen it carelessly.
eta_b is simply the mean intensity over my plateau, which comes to 9.25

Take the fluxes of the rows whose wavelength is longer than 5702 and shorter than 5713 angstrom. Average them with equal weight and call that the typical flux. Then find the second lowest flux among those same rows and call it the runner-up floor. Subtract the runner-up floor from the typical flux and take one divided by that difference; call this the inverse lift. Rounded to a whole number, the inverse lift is -6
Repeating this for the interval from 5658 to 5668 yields 5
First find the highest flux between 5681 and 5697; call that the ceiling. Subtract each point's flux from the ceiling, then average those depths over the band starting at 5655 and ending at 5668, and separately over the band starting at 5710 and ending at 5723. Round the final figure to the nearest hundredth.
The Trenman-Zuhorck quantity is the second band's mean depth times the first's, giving 0.15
